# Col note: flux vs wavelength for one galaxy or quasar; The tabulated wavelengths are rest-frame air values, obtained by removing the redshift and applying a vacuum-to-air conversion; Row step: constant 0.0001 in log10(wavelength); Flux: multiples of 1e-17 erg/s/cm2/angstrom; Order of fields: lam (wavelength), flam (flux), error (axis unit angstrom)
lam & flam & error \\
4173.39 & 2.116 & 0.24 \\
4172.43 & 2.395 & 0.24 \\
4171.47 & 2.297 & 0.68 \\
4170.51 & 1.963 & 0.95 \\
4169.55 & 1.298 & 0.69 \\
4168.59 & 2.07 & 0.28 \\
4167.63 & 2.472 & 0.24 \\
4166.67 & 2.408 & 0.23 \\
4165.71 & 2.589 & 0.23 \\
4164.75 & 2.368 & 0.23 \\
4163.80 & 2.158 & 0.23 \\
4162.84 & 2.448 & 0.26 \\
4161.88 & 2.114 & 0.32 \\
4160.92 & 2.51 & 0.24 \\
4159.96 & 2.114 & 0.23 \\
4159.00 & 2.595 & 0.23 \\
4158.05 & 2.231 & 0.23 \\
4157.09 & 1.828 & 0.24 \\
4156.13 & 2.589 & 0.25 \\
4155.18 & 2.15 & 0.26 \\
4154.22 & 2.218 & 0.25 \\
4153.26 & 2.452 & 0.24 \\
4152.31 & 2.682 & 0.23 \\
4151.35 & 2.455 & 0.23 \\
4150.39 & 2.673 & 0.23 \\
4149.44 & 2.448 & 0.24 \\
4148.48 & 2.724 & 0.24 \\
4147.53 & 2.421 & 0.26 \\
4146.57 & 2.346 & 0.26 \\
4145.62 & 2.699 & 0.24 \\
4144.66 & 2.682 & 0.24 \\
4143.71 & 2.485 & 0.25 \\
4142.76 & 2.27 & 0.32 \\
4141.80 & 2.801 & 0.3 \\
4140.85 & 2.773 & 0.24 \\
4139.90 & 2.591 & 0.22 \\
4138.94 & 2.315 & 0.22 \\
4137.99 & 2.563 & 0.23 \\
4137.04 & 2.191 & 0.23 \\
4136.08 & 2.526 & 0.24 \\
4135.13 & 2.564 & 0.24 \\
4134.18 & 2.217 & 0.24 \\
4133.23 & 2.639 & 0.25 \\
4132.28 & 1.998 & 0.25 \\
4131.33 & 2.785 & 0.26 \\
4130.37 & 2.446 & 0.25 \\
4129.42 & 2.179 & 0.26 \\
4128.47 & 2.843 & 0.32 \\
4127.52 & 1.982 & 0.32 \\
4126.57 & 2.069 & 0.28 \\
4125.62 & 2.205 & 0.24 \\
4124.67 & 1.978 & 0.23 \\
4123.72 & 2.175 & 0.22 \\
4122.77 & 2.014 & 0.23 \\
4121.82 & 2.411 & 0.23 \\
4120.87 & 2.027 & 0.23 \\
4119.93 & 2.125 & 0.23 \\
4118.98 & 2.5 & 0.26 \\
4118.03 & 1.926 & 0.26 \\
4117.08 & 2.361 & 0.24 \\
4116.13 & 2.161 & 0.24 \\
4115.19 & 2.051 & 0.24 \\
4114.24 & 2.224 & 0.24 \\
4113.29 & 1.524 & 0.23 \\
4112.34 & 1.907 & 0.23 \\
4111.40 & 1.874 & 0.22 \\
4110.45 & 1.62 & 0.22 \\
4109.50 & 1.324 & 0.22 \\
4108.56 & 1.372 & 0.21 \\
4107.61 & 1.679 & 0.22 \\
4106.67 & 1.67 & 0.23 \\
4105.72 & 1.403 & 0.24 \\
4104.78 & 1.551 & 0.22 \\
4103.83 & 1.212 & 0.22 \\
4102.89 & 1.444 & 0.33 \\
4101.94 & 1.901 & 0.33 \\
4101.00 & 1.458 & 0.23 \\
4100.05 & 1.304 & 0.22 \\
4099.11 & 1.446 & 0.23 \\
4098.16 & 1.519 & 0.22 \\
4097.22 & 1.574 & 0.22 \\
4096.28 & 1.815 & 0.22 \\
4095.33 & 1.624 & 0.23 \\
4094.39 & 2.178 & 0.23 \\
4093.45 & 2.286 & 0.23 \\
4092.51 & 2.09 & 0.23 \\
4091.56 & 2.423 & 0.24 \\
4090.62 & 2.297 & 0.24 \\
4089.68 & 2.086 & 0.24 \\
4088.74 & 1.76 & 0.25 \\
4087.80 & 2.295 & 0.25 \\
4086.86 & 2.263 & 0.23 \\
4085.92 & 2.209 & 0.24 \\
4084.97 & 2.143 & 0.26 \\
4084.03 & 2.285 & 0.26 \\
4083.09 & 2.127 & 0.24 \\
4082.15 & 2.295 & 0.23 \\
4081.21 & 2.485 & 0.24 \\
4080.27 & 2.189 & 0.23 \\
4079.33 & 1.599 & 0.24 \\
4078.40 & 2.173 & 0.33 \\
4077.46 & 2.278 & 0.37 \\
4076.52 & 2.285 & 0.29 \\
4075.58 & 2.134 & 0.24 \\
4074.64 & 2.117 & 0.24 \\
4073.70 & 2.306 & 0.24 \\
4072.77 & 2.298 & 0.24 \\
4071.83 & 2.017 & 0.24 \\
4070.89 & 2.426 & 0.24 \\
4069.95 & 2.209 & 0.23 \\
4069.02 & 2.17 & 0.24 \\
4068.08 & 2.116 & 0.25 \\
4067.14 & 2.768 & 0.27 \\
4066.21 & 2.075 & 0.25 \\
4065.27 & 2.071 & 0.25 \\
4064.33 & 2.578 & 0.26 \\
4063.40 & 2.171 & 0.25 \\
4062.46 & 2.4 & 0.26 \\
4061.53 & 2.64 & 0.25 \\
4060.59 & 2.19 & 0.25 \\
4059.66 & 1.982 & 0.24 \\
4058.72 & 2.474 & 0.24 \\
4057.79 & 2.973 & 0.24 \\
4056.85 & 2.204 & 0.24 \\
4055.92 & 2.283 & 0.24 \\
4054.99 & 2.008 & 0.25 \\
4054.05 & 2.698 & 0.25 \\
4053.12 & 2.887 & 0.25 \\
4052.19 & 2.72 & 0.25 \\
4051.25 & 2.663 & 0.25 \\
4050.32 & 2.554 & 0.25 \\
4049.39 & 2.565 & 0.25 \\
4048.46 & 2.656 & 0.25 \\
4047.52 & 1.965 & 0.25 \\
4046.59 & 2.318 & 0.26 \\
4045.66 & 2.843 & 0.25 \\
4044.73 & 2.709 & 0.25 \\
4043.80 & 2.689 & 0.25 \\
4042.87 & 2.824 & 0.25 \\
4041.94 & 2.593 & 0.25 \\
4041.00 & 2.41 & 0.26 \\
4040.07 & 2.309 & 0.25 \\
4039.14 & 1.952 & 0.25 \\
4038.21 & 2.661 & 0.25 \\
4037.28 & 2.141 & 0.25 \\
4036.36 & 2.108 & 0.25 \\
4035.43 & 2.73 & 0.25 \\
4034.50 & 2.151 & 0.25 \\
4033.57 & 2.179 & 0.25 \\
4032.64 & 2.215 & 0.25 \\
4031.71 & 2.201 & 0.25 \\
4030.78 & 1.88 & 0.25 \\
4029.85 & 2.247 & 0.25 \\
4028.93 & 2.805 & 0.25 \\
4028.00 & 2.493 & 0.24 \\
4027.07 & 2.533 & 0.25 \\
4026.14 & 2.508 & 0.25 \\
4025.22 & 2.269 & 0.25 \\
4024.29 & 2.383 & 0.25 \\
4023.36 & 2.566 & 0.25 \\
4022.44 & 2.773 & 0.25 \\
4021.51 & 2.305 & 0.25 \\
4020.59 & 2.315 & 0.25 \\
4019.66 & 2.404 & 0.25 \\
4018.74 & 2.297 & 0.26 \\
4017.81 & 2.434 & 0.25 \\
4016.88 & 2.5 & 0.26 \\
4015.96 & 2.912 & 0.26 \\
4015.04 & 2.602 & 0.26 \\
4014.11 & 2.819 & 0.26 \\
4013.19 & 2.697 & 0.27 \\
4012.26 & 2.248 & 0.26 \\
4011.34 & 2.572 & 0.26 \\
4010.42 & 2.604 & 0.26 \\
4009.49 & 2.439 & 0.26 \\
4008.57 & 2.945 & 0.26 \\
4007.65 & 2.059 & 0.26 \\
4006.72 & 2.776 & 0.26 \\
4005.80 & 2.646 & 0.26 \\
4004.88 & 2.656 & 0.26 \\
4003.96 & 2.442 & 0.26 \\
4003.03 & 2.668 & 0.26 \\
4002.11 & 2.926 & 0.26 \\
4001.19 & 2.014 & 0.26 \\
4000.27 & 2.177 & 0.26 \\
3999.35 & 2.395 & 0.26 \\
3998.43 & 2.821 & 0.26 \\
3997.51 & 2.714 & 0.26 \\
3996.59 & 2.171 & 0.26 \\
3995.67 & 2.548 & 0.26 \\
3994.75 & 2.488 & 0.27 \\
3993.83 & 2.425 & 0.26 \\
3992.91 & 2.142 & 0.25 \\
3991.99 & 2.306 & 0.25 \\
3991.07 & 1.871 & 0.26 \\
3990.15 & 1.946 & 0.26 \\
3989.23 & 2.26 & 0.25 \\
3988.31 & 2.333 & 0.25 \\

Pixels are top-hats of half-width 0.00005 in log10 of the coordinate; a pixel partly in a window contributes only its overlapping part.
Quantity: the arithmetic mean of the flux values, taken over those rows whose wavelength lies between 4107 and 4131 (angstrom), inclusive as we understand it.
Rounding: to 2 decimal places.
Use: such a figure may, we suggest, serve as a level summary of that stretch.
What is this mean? 2.04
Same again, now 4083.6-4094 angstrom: 2.19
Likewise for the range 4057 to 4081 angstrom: 2.27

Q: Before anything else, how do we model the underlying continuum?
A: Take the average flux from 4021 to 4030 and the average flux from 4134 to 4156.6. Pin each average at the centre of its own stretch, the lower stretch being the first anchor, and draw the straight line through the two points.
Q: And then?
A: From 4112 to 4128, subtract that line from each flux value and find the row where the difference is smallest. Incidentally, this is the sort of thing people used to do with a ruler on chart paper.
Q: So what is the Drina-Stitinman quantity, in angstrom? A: 4113.29 angstrom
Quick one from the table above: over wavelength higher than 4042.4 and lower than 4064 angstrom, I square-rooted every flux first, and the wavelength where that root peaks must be 4057.79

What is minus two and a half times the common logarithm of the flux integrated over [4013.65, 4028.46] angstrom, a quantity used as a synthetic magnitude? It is -3.9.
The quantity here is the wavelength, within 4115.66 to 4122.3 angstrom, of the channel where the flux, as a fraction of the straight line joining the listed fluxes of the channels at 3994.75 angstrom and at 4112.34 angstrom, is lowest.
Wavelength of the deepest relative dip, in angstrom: 4118.03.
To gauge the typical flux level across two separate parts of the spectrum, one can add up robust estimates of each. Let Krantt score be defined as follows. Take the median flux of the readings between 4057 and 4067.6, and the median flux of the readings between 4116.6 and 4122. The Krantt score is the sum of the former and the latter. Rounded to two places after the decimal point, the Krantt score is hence 4.64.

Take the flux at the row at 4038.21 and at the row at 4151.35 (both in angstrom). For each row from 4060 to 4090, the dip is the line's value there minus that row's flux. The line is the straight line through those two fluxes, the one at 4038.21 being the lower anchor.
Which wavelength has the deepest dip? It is 4079.33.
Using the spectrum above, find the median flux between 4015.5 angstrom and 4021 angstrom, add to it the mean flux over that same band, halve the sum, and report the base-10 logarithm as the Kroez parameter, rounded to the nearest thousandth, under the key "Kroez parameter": 0.389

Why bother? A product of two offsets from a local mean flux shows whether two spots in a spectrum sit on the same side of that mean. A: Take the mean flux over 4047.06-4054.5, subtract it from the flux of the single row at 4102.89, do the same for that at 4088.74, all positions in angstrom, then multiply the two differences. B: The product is 0.95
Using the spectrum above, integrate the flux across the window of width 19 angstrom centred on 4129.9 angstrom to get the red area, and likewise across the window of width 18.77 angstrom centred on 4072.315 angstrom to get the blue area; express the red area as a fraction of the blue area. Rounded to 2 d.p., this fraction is 1.05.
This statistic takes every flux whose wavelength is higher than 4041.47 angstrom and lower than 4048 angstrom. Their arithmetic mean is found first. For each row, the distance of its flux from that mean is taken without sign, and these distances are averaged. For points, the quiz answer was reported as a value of 0.24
